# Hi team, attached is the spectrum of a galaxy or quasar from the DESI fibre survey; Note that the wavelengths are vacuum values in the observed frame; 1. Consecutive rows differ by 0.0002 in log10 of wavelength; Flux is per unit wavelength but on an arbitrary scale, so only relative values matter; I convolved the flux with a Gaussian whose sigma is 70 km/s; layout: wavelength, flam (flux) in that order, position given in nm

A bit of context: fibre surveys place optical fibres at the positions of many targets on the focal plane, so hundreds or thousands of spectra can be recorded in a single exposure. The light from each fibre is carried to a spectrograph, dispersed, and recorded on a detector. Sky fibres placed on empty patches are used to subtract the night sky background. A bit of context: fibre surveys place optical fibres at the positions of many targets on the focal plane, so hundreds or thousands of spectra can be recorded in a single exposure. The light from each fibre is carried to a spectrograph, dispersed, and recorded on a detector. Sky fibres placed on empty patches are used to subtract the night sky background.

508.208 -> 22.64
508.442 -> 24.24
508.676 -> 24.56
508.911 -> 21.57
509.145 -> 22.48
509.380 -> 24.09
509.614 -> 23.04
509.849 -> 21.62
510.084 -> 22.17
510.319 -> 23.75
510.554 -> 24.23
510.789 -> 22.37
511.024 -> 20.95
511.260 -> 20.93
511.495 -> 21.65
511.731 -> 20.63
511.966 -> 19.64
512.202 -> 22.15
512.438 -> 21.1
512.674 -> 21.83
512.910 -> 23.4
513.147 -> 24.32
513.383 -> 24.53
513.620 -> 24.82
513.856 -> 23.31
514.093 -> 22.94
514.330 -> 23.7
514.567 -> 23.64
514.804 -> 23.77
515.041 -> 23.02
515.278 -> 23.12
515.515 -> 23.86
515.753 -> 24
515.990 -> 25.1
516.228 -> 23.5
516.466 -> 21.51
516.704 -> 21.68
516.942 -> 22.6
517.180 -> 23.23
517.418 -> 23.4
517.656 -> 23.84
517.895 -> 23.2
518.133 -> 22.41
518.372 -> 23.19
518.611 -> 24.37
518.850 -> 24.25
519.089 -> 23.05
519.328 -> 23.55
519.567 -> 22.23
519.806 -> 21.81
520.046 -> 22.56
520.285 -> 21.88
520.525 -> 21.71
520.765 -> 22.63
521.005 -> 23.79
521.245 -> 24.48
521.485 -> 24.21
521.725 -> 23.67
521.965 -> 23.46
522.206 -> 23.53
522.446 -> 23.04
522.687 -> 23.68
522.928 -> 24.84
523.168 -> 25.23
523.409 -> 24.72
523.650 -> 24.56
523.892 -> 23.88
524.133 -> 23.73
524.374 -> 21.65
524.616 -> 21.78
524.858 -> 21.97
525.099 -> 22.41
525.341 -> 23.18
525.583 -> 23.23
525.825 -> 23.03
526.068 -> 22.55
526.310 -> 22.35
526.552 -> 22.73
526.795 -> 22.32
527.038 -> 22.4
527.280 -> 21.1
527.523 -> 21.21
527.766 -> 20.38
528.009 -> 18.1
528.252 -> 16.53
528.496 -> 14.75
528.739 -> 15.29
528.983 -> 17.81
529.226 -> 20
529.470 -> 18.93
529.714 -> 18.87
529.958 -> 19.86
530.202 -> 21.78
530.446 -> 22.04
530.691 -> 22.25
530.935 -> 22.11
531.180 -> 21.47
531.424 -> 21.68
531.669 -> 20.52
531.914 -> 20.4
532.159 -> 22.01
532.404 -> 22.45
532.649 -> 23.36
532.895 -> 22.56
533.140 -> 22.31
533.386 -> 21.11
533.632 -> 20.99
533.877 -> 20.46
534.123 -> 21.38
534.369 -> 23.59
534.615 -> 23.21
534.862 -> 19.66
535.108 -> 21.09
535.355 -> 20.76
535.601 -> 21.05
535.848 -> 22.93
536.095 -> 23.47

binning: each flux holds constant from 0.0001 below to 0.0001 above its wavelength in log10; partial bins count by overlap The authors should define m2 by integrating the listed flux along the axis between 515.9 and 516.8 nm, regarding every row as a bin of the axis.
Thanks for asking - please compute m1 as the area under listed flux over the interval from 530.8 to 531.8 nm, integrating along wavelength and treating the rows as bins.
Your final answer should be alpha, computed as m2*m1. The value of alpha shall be 442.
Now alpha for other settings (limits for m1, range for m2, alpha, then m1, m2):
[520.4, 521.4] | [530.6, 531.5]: 456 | 23.2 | 19.7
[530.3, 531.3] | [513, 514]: 531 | 22.0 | 24.2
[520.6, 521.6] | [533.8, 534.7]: 473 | 23.7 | 20.0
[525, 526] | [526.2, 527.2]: 514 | 22.9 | 22.4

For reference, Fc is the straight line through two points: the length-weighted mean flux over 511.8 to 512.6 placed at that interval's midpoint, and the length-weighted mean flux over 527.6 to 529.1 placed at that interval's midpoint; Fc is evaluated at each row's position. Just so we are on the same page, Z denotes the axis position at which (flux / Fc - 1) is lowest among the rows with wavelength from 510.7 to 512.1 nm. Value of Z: 511.966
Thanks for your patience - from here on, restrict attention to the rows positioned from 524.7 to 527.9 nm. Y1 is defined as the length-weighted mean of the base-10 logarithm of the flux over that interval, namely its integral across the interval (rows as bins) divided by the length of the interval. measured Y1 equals 1.35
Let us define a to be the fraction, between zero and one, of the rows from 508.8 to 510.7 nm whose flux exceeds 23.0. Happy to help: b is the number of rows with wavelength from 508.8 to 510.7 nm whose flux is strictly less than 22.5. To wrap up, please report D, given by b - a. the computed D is 3.5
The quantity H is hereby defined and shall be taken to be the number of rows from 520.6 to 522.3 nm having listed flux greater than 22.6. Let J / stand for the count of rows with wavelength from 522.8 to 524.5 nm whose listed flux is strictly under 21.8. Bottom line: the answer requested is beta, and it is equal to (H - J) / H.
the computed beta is 0.9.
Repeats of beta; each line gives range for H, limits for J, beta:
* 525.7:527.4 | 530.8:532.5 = -1.0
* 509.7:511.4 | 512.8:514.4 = 1.0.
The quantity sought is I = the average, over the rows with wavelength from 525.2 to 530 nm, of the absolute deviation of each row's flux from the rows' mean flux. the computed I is 2.19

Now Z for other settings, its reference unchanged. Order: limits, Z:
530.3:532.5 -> 531.914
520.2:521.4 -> 520.525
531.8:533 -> 531.914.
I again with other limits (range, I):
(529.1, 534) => 1.02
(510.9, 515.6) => 1.24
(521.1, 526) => 0.79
